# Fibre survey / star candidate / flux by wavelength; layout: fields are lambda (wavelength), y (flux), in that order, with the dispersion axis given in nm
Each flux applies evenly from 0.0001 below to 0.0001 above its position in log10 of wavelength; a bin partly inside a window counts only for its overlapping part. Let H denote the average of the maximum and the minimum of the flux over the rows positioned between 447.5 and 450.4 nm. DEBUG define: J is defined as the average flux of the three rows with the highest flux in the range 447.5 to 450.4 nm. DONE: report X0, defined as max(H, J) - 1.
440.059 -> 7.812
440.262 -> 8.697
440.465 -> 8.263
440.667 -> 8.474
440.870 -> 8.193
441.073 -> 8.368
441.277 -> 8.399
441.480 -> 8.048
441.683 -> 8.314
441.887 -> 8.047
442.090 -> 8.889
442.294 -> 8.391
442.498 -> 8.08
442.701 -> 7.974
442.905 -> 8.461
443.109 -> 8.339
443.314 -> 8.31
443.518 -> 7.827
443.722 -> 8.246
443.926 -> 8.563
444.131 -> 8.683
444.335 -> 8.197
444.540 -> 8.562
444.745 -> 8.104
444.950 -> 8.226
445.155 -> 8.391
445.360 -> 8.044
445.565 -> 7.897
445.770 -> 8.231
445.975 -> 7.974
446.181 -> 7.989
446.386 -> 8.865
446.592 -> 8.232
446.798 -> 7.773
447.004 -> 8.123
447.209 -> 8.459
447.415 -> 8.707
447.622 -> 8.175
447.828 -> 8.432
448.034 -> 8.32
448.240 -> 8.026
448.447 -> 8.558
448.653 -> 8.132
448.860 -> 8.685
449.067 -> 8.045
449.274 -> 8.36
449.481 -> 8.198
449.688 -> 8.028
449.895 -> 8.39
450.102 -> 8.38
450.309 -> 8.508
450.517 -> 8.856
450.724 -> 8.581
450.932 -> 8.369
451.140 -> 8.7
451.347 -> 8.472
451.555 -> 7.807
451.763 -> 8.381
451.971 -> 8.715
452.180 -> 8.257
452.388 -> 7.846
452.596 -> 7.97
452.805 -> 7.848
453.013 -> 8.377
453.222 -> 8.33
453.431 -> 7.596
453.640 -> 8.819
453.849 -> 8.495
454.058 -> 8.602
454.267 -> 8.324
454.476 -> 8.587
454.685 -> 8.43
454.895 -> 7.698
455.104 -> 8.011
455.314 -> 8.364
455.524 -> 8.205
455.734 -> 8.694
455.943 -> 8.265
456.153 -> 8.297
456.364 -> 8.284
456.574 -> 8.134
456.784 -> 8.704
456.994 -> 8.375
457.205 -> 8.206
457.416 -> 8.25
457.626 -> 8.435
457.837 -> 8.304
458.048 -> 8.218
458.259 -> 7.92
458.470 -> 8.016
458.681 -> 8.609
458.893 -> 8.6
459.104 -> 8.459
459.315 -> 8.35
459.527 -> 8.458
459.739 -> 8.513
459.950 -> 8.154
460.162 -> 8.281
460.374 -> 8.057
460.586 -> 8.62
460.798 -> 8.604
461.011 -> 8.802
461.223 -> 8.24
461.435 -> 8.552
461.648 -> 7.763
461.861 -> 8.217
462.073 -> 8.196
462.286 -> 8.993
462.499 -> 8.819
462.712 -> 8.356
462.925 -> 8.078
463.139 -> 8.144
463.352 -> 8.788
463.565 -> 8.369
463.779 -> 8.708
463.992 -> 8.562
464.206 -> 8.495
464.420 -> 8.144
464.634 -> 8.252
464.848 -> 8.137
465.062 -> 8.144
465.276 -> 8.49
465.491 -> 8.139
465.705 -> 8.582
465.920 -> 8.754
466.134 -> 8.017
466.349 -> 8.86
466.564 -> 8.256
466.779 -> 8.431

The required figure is 7.58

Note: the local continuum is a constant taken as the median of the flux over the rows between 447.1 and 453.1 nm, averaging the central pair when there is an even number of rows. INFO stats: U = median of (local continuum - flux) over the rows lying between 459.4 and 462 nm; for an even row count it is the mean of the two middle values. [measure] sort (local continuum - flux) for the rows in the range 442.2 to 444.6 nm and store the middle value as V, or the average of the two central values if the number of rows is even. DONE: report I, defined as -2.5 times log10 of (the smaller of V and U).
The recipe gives 5.3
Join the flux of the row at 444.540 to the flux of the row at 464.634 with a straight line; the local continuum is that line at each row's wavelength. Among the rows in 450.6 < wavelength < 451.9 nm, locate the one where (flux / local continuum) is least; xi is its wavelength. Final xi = 451.555 nm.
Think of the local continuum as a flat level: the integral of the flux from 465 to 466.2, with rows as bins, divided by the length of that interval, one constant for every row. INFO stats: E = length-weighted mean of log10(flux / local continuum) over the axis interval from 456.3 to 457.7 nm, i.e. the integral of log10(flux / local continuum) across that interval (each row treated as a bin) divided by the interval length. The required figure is -0.0019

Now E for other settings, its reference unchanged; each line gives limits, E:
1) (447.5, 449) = -0.0025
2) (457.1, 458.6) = -0.0093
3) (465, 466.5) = 0.0026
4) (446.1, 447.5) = -0.0039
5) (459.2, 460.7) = -0.0014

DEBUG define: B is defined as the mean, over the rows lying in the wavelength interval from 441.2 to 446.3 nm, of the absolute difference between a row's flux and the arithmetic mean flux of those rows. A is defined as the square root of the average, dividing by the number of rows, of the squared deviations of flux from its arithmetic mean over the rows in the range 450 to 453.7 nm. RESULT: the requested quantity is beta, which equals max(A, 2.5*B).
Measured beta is 0.516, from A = 0.36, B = 0.206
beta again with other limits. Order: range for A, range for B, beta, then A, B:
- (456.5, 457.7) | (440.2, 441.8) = 0.350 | 0.19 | 0.140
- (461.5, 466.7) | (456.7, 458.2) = 0.319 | 0.31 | 0.127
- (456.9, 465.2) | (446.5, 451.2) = 0.531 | 0.26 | 0.212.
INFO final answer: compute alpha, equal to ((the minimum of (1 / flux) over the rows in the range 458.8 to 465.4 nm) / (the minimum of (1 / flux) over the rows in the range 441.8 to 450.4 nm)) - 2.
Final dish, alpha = -1.01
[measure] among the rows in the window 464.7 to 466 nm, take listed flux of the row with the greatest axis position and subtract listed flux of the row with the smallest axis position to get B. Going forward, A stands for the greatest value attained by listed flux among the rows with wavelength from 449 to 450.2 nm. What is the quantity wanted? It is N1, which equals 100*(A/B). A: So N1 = 1360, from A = 8.39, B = 0.62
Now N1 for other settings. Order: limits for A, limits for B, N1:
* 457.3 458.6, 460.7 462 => -2180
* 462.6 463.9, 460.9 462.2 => -1450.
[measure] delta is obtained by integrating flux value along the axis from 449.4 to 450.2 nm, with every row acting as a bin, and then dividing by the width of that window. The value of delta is 8.25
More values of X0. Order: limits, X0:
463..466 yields 7.75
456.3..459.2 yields 7.64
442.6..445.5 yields 7.60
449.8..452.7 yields 7.76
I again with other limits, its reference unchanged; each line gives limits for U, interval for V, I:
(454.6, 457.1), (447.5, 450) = 2.7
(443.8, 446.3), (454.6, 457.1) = 2.7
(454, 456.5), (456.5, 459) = 2.9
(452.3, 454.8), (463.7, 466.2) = 5.6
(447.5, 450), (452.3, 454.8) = 4.1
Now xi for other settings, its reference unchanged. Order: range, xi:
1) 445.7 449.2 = 446.798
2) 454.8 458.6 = 454.895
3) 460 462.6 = 461.648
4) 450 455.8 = 453.431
